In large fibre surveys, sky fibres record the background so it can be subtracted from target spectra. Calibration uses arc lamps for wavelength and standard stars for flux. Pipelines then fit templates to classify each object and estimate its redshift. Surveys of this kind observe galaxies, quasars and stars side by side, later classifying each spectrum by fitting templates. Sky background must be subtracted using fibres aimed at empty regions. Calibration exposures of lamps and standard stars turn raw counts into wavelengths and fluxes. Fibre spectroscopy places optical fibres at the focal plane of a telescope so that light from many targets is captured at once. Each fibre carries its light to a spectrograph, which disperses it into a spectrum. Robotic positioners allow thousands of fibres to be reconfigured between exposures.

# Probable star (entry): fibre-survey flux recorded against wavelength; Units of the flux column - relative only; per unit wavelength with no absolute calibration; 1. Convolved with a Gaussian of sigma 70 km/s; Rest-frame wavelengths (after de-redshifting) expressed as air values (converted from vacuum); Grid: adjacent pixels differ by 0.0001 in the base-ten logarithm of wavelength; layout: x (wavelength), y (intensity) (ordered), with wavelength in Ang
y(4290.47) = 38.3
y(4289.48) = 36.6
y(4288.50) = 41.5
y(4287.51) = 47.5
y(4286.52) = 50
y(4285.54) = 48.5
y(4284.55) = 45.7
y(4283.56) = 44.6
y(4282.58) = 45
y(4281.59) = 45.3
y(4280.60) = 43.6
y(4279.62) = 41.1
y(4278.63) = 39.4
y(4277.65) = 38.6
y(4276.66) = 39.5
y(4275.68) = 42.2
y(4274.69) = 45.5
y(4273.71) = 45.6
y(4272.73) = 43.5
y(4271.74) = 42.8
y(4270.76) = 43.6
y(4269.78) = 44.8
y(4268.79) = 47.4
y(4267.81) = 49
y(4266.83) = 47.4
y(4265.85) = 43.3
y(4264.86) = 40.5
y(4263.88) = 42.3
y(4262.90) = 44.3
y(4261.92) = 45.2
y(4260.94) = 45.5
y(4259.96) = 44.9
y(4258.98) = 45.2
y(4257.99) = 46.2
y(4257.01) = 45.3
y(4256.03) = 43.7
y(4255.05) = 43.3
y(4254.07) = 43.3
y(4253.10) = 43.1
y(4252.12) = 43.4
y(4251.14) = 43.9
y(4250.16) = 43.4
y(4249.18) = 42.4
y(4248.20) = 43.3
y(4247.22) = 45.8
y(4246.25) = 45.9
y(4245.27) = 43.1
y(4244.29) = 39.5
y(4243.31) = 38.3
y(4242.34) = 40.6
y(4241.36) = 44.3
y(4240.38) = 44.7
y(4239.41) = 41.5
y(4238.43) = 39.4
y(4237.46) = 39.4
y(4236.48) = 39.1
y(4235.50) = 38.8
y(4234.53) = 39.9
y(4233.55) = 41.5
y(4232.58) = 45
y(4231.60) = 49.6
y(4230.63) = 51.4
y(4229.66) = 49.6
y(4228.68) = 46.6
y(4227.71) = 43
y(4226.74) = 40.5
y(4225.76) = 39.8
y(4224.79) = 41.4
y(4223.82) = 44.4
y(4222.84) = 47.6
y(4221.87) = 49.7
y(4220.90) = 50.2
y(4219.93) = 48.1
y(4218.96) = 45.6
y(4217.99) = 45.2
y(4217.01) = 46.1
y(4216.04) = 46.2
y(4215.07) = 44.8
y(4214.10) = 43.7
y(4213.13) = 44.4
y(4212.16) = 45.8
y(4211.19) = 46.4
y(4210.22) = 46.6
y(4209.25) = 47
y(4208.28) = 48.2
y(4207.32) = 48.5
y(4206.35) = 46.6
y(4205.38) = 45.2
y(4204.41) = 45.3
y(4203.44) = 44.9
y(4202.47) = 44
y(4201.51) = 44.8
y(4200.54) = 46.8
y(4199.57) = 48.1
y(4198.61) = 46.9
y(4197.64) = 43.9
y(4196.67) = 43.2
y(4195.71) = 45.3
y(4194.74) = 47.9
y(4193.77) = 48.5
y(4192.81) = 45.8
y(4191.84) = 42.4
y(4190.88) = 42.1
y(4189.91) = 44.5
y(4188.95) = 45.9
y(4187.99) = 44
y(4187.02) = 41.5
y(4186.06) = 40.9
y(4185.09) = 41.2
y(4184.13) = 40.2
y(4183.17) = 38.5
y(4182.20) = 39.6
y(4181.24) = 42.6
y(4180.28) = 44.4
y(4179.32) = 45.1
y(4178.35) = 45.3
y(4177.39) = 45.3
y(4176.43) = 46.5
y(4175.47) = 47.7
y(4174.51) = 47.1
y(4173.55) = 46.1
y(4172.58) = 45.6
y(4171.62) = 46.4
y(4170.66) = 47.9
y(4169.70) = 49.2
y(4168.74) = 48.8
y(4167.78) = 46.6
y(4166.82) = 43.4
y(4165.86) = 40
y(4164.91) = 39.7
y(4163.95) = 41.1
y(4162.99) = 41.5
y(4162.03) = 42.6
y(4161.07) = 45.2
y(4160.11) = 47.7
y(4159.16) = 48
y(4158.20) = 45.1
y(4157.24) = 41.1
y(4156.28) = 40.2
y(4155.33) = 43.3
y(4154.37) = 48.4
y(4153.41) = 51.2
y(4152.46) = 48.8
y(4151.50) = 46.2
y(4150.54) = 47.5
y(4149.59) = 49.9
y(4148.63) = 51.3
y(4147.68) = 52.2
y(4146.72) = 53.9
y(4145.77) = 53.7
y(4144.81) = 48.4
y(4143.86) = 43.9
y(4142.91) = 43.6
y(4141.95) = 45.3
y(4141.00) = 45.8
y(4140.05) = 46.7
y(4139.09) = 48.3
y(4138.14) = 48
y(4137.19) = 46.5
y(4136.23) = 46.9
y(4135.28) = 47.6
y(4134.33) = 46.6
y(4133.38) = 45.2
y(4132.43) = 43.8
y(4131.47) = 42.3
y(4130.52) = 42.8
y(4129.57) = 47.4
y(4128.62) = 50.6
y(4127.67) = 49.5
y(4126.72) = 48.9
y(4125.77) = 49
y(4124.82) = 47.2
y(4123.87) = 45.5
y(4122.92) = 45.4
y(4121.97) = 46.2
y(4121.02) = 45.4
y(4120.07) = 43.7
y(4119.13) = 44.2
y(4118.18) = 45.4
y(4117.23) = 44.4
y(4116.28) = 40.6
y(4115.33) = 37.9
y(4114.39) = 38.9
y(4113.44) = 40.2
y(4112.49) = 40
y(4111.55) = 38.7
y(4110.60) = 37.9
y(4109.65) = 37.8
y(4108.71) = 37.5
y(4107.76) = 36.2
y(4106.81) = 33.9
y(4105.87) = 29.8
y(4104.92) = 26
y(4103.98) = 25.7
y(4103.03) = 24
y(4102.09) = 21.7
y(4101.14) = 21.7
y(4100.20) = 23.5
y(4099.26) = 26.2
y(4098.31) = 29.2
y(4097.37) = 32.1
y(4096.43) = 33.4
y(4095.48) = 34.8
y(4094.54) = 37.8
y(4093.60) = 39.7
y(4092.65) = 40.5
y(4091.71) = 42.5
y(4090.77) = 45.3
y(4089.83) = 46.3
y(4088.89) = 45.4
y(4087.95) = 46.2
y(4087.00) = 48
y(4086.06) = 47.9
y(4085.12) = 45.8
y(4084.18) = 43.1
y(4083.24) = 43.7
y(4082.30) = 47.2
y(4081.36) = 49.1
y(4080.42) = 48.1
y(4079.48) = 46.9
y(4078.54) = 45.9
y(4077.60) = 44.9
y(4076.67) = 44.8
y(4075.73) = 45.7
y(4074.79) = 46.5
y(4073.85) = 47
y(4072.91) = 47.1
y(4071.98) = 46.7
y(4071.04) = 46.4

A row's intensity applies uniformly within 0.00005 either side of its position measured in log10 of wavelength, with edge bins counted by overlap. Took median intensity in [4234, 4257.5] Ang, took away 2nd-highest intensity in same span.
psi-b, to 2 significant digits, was -2.6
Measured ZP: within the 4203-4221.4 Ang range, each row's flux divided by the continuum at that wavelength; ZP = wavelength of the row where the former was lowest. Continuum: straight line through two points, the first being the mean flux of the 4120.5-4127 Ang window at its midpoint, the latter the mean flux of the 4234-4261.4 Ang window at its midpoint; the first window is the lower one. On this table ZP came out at 4214.10 Ang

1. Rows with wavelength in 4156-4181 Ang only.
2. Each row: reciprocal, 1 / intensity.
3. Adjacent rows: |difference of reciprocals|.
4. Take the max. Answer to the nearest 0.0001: 0.0022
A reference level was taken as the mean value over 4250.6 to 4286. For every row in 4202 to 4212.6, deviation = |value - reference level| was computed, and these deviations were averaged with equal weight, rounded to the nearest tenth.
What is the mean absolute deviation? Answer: 2.2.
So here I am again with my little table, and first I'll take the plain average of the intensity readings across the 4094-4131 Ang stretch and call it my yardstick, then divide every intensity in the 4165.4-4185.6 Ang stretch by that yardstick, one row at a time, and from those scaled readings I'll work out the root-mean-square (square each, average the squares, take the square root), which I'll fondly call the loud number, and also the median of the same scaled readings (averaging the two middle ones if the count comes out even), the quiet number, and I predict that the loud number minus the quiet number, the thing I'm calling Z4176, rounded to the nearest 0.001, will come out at -0.014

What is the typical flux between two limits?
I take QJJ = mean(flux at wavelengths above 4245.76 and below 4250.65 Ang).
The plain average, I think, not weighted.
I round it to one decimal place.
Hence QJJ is 44.2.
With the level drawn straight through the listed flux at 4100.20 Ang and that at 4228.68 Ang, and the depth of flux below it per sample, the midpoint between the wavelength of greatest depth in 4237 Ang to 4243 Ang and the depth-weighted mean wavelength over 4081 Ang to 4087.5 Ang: 4161.3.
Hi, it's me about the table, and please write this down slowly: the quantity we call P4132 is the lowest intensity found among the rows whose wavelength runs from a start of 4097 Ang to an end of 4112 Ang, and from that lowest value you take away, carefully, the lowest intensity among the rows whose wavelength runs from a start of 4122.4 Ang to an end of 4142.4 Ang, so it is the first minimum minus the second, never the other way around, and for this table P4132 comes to -21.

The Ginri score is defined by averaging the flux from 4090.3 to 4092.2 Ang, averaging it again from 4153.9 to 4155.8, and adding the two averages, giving 90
